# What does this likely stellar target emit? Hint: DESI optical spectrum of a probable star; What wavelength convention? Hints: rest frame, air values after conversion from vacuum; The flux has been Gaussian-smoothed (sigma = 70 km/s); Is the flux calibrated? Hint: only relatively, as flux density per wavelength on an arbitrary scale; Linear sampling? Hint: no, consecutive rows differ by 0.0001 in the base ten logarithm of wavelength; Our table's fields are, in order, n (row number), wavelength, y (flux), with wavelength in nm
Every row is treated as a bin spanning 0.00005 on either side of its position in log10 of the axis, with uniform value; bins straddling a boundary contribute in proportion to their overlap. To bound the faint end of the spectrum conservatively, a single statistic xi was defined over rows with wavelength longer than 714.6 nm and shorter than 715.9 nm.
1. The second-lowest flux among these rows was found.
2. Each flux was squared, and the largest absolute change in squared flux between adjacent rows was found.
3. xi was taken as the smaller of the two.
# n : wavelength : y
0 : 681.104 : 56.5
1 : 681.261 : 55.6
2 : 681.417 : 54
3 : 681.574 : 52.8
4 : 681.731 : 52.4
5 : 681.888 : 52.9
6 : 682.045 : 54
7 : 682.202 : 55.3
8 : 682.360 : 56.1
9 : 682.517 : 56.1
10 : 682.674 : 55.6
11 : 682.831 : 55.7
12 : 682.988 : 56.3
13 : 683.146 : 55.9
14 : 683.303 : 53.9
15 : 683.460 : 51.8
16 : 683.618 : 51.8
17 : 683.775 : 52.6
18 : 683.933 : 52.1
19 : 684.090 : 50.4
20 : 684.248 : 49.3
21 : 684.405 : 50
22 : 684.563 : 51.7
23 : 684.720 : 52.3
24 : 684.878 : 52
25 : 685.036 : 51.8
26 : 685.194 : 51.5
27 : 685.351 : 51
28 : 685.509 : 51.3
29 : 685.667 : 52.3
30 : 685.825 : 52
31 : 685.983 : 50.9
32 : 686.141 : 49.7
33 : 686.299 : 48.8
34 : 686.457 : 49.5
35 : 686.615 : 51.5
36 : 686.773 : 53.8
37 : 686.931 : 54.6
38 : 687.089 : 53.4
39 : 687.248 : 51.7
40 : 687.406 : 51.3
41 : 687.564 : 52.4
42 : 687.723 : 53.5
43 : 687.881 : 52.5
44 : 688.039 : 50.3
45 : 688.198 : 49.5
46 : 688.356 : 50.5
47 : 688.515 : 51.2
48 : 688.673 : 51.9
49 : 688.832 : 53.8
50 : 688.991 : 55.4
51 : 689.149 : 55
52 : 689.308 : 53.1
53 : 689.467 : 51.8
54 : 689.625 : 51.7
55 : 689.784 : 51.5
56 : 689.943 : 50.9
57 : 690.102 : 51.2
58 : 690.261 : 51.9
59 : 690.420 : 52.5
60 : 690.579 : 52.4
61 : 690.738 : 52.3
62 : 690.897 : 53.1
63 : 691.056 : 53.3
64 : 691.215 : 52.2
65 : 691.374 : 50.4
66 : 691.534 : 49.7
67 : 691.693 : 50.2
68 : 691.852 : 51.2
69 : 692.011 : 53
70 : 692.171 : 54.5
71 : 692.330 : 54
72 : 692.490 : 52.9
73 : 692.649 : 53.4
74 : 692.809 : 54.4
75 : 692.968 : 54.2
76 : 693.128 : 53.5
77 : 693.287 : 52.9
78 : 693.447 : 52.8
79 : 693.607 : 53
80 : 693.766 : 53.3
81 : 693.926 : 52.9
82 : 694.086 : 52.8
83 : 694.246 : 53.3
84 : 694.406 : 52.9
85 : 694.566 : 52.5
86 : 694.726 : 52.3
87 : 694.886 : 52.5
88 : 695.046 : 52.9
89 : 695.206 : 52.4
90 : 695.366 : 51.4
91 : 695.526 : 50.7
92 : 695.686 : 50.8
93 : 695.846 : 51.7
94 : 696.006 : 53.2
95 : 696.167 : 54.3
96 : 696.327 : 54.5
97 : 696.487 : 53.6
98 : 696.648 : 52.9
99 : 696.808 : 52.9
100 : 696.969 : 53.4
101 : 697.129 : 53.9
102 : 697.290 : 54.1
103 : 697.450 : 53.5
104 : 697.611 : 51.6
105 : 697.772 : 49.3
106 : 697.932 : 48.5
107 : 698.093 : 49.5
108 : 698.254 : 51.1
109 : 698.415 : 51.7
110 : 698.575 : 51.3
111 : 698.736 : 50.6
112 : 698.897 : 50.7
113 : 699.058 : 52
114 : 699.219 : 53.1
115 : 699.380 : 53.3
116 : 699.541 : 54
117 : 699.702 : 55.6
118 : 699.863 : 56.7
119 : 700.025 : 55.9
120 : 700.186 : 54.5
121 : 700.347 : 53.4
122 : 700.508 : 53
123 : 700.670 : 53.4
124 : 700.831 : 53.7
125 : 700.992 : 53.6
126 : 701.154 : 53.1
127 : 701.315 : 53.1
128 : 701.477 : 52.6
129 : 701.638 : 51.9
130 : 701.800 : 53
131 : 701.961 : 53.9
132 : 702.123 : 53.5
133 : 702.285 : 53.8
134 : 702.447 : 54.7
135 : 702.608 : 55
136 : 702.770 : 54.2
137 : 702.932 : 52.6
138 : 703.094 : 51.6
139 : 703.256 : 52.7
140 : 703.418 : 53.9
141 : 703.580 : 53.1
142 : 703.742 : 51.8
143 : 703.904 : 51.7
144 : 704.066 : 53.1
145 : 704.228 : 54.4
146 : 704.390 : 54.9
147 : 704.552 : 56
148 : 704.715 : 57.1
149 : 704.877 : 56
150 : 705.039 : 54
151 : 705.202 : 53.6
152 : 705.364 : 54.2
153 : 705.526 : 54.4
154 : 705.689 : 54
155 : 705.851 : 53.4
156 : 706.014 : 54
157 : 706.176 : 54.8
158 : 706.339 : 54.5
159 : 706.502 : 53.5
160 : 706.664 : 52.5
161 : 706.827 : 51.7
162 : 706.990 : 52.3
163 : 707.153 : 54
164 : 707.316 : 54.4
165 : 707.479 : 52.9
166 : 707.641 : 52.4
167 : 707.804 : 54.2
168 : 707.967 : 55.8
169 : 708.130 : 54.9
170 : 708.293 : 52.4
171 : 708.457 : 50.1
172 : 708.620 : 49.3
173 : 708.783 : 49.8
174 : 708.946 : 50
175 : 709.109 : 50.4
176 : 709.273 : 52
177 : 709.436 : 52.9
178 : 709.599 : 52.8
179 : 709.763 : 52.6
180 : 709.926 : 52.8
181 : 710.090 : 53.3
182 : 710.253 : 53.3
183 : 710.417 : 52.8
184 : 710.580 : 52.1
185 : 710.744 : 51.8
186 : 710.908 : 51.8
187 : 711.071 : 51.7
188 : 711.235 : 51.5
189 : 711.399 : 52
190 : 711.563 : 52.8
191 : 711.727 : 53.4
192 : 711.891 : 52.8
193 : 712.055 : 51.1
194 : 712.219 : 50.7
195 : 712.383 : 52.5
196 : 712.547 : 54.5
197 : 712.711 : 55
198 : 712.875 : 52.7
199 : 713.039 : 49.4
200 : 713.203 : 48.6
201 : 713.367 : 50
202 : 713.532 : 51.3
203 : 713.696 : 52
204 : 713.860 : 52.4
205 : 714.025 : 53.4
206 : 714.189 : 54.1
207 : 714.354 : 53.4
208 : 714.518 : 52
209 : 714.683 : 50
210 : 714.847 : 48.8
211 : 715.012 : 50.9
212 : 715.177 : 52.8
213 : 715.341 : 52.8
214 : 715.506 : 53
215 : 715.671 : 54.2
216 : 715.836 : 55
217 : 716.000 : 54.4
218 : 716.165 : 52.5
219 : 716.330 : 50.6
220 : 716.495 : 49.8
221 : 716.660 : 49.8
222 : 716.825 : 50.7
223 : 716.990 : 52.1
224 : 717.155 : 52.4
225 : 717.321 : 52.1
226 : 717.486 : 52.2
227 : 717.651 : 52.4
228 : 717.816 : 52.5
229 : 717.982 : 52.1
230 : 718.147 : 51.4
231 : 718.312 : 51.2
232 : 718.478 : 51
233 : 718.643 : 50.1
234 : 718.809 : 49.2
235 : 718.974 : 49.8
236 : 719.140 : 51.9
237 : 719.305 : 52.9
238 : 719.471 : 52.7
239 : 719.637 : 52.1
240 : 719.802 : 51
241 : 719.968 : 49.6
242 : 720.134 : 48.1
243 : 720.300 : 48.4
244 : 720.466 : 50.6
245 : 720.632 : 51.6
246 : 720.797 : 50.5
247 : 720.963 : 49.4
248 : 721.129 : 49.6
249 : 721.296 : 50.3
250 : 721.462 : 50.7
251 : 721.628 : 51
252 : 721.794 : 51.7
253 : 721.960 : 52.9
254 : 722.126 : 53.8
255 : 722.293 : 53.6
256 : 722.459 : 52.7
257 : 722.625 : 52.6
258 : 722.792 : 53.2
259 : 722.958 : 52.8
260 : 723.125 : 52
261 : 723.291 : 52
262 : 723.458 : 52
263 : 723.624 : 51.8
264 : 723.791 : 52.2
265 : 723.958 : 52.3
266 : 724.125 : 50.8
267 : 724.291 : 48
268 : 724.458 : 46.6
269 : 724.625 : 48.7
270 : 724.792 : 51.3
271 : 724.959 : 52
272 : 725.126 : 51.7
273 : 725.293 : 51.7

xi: 50.0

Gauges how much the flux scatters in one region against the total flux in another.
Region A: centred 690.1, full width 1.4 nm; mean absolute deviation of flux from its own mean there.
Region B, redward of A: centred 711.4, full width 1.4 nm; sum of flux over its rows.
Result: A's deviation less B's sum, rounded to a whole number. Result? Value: -468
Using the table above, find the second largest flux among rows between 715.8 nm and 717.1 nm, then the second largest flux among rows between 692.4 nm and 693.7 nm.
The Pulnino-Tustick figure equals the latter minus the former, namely -0.2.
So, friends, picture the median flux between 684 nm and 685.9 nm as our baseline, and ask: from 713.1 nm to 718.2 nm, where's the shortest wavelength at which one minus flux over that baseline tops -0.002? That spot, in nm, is 713.203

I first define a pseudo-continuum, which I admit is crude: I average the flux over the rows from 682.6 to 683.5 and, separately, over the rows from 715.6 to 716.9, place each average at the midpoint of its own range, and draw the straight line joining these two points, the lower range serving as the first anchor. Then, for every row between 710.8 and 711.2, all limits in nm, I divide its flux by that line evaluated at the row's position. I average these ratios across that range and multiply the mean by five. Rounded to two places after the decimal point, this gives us 4.92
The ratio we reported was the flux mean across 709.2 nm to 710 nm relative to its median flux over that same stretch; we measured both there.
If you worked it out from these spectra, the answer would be 1.00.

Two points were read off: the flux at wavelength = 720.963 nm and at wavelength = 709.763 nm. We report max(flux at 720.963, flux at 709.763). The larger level 52.60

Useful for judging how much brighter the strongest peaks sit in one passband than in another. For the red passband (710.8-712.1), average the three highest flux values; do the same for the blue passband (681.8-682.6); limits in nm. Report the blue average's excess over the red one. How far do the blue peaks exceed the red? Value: 2.8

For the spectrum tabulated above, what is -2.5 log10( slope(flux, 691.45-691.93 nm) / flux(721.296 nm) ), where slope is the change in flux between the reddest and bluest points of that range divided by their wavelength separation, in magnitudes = 2.6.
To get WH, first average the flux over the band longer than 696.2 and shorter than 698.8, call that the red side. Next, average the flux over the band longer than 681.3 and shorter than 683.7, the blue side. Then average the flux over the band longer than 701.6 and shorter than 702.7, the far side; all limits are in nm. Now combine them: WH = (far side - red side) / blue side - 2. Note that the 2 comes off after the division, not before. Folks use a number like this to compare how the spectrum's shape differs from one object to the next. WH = -1.97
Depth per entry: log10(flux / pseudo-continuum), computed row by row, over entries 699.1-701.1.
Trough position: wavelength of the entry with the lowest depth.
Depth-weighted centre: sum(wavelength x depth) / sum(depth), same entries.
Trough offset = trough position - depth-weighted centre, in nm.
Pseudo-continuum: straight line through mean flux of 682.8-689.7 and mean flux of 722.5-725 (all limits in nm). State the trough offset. 0.45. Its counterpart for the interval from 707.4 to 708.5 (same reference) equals 0.60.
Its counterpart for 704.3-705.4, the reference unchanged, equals 0.39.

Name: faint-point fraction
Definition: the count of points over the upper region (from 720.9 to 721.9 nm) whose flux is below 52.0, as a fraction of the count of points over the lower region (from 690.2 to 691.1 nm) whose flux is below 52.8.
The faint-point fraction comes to 1.5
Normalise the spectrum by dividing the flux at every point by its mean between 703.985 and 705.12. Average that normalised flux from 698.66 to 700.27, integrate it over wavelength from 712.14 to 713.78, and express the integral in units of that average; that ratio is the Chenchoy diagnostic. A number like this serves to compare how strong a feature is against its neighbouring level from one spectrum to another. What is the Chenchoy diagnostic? 1.58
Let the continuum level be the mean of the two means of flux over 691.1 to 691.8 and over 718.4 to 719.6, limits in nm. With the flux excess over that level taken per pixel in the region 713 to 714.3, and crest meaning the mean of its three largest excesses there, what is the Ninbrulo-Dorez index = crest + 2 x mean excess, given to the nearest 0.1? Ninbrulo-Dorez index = 3.5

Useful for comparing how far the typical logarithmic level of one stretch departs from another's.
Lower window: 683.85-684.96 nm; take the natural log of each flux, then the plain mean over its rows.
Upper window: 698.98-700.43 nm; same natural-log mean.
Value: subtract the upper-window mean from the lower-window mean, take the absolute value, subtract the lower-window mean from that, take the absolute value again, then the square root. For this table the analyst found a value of 1.97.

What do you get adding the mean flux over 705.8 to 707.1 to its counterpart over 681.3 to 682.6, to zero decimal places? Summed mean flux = 108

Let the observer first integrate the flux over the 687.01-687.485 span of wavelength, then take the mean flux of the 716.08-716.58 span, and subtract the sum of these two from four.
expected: -71.7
